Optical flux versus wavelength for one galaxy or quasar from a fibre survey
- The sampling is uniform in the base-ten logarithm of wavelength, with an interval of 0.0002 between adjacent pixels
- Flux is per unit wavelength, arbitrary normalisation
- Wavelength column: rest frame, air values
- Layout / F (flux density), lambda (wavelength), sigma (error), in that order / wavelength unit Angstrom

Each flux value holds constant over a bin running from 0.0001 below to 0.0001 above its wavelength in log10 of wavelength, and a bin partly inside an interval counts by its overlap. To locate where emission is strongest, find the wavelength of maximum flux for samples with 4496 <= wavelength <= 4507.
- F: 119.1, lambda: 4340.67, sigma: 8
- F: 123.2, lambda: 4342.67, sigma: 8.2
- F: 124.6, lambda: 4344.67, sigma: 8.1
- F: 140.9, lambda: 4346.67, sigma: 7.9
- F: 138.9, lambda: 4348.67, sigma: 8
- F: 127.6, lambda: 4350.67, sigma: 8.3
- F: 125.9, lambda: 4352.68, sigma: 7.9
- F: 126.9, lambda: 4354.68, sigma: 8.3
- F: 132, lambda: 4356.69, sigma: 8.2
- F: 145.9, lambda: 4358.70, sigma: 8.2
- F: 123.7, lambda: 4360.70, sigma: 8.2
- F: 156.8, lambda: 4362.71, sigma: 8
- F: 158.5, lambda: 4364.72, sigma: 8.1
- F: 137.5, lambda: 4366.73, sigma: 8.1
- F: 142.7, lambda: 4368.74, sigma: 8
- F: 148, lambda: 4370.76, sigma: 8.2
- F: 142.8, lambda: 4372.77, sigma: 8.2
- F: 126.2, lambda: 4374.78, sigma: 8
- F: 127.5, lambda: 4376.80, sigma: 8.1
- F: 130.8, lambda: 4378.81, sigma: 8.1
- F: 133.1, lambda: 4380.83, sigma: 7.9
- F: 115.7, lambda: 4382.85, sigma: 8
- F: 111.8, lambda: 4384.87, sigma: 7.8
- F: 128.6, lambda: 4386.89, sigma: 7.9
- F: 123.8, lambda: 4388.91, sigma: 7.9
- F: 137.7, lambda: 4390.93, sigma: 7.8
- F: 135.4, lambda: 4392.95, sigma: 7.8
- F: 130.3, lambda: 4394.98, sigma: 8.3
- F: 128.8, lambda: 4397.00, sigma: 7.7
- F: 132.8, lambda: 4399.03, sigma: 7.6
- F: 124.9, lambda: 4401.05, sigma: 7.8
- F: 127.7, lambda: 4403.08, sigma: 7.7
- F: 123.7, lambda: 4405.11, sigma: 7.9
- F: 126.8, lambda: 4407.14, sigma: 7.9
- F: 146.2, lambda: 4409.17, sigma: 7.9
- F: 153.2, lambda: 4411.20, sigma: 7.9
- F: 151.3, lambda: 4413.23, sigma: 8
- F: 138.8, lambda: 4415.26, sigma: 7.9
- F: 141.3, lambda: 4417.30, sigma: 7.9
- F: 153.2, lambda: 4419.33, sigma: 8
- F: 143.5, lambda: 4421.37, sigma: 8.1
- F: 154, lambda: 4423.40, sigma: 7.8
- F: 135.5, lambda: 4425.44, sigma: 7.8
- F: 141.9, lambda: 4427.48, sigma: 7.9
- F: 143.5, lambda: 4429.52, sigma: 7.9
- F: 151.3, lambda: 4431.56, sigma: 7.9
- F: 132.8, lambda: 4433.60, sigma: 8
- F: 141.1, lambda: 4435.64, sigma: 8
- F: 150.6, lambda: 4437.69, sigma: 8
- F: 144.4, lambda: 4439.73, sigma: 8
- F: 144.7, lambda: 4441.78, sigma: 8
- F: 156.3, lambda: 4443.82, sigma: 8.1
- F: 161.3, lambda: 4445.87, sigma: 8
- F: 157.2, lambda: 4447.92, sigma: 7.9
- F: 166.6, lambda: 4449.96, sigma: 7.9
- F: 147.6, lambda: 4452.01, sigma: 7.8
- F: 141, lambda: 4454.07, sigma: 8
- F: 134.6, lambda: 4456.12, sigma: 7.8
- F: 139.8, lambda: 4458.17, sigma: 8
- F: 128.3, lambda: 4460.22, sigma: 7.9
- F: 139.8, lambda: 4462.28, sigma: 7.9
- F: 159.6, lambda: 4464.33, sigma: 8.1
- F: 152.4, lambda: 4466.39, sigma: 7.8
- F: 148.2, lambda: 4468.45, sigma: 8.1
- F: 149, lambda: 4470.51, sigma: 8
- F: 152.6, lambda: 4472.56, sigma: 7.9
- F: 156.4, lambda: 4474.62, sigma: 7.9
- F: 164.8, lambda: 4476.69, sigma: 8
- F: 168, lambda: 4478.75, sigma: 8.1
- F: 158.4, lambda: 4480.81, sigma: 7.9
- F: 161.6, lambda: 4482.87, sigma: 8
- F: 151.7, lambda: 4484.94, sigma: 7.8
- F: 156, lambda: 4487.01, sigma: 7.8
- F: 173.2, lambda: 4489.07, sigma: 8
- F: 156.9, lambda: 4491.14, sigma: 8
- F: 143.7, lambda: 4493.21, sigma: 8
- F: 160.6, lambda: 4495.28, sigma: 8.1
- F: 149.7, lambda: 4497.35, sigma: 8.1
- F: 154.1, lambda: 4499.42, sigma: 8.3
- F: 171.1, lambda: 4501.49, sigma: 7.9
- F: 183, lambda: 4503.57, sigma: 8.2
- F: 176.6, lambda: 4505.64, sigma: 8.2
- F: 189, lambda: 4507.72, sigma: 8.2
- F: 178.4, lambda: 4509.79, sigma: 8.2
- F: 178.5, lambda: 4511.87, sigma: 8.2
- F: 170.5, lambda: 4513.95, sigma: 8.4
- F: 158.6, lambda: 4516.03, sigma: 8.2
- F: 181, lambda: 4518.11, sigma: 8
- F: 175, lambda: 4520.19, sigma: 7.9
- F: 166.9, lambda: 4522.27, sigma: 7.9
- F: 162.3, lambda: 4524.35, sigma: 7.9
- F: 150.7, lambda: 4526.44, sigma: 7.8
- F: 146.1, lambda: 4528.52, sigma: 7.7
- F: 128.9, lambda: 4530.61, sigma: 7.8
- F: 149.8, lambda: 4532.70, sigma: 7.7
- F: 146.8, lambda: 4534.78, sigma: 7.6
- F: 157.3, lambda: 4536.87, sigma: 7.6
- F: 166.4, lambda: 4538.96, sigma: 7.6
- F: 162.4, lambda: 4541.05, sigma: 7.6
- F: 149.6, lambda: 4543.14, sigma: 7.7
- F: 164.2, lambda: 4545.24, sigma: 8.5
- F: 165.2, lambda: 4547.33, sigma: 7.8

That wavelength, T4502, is 4503.57 Angstrom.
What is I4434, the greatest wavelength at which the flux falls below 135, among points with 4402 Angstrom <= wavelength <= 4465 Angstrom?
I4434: 4460.22 Angstrom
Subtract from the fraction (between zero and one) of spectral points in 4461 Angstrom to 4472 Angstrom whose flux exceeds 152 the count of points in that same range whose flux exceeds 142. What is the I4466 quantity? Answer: -3.6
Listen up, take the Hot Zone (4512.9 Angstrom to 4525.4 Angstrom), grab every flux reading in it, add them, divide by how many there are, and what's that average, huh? 169.0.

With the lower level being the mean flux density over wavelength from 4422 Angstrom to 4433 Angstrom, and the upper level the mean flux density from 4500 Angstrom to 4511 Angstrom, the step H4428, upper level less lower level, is 34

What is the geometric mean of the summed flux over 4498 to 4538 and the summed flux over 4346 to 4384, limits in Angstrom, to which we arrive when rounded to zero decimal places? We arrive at 2840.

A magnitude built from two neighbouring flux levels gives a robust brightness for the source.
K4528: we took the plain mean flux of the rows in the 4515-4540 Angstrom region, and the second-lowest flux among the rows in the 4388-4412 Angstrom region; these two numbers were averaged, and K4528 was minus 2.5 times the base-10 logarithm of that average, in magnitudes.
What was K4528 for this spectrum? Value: -5.37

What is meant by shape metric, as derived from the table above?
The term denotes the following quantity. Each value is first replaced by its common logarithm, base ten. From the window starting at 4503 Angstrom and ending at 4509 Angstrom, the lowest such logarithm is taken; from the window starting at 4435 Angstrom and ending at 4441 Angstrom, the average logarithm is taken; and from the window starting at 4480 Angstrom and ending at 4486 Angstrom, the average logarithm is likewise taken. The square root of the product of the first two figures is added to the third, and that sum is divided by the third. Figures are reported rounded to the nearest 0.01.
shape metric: 2.00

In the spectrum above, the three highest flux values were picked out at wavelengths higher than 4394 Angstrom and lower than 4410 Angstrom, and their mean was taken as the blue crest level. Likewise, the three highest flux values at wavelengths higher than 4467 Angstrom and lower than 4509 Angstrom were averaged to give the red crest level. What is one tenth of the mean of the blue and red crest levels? 16.0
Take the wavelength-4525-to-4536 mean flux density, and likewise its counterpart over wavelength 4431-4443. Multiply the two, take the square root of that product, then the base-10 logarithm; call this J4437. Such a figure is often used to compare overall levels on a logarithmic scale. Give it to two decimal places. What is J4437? 2.16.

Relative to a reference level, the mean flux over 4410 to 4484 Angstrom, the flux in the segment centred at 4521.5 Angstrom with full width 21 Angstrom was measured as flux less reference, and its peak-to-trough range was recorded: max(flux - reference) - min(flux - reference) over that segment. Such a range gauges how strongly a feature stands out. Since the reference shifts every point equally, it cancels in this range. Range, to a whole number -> 52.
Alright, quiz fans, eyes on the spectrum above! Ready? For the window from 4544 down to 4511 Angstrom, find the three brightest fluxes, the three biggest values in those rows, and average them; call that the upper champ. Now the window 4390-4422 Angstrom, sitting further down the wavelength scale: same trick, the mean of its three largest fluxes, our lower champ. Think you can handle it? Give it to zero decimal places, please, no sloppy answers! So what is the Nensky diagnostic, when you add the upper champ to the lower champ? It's 331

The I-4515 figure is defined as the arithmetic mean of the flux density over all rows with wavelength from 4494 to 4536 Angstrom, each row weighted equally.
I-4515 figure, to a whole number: 164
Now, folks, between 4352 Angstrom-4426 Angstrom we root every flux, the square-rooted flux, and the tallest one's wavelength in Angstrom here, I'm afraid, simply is 4364.72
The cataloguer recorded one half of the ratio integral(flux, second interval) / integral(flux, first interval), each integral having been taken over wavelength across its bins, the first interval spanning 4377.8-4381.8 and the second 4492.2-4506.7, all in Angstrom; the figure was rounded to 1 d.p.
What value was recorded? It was 2.2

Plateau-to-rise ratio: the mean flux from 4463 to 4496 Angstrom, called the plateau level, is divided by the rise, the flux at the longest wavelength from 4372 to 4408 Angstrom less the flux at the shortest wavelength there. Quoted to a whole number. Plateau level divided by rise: -10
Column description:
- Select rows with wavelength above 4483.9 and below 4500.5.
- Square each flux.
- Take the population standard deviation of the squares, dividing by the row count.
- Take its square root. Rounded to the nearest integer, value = 51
